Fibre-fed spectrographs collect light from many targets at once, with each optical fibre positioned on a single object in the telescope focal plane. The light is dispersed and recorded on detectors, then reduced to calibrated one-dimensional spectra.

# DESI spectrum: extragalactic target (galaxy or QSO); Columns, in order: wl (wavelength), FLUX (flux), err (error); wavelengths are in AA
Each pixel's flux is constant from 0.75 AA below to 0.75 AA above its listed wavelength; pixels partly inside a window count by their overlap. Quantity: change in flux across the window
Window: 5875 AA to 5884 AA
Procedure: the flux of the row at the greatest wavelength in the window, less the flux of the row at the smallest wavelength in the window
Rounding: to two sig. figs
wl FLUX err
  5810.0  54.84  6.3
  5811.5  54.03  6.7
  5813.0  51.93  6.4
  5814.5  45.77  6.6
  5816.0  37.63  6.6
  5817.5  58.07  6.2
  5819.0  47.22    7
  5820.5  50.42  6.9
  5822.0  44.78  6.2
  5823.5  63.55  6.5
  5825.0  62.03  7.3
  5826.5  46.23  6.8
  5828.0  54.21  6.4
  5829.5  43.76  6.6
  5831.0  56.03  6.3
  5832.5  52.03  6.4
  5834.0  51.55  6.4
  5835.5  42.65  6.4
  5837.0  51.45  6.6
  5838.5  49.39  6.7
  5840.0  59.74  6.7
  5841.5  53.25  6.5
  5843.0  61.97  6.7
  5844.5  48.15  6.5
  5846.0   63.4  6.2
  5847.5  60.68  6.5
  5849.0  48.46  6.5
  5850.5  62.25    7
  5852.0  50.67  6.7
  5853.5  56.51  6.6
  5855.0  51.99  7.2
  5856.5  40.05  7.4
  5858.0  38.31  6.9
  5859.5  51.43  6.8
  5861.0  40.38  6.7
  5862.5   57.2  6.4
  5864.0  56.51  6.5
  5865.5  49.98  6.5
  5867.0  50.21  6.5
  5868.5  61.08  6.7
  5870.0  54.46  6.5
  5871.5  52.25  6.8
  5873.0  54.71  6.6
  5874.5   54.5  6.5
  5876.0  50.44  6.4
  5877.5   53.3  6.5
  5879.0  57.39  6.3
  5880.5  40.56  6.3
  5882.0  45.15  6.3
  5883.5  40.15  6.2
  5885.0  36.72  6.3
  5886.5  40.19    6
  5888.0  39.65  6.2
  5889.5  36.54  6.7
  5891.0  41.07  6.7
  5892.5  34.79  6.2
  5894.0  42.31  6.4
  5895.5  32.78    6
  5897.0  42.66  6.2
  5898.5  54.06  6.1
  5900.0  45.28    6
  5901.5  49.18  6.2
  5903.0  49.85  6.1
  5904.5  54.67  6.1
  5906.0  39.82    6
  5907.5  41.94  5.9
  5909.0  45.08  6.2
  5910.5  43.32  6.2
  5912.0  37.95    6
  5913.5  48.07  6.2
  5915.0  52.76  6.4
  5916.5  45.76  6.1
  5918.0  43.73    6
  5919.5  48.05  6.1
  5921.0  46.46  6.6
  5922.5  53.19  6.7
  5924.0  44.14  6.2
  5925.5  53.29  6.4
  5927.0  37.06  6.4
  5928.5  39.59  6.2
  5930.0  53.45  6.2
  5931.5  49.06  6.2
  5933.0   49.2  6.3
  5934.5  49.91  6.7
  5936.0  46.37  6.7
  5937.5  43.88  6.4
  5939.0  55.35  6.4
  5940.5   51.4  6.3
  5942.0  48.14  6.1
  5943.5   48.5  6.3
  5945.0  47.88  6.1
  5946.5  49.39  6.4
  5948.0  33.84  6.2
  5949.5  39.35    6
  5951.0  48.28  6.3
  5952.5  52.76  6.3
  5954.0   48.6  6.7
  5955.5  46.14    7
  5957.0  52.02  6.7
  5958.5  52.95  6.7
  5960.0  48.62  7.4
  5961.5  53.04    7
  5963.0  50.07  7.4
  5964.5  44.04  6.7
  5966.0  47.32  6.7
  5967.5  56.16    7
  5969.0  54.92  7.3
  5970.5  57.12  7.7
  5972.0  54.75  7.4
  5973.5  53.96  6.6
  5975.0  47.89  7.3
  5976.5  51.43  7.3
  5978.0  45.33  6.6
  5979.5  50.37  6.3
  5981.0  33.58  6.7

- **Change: -10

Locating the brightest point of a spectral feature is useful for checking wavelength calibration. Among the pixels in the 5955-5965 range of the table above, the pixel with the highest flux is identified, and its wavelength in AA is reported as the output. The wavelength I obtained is 5961.5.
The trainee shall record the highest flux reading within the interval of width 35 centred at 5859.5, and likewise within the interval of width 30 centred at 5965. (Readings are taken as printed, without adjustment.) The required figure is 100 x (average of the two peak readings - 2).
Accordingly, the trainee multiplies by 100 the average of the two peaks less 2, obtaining 5826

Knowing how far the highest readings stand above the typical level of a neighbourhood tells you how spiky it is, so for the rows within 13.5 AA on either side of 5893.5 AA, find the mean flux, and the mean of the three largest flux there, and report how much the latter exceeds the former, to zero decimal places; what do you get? 10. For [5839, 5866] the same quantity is 10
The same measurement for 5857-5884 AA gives 8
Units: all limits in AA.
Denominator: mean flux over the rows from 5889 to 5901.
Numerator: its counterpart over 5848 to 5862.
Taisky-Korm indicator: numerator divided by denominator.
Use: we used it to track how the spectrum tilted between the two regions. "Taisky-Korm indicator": 1.19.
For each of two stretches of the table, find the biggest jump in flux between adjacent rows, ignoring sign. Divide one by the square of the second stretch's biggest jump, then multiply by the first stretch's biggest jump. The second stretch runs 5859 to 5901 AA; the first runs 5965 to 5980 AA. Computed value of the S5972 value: 0.03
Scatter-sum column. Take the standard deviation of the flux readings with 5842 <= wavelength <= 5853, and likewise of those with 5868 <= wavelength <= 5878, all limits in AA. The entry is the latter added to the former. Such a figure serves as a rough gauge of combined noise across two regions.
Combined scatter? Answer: 10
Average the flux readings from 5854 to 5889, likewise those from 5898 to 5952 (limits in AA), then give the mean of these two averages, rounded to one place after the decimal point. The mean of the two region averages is 47.7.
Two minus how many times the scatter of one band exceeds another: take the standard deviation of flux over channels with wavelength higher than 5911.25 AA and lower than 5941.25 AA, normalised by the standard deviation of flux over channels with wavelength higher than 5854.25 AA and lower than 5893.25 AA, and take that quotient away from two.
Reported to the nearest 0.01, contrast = 1.34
